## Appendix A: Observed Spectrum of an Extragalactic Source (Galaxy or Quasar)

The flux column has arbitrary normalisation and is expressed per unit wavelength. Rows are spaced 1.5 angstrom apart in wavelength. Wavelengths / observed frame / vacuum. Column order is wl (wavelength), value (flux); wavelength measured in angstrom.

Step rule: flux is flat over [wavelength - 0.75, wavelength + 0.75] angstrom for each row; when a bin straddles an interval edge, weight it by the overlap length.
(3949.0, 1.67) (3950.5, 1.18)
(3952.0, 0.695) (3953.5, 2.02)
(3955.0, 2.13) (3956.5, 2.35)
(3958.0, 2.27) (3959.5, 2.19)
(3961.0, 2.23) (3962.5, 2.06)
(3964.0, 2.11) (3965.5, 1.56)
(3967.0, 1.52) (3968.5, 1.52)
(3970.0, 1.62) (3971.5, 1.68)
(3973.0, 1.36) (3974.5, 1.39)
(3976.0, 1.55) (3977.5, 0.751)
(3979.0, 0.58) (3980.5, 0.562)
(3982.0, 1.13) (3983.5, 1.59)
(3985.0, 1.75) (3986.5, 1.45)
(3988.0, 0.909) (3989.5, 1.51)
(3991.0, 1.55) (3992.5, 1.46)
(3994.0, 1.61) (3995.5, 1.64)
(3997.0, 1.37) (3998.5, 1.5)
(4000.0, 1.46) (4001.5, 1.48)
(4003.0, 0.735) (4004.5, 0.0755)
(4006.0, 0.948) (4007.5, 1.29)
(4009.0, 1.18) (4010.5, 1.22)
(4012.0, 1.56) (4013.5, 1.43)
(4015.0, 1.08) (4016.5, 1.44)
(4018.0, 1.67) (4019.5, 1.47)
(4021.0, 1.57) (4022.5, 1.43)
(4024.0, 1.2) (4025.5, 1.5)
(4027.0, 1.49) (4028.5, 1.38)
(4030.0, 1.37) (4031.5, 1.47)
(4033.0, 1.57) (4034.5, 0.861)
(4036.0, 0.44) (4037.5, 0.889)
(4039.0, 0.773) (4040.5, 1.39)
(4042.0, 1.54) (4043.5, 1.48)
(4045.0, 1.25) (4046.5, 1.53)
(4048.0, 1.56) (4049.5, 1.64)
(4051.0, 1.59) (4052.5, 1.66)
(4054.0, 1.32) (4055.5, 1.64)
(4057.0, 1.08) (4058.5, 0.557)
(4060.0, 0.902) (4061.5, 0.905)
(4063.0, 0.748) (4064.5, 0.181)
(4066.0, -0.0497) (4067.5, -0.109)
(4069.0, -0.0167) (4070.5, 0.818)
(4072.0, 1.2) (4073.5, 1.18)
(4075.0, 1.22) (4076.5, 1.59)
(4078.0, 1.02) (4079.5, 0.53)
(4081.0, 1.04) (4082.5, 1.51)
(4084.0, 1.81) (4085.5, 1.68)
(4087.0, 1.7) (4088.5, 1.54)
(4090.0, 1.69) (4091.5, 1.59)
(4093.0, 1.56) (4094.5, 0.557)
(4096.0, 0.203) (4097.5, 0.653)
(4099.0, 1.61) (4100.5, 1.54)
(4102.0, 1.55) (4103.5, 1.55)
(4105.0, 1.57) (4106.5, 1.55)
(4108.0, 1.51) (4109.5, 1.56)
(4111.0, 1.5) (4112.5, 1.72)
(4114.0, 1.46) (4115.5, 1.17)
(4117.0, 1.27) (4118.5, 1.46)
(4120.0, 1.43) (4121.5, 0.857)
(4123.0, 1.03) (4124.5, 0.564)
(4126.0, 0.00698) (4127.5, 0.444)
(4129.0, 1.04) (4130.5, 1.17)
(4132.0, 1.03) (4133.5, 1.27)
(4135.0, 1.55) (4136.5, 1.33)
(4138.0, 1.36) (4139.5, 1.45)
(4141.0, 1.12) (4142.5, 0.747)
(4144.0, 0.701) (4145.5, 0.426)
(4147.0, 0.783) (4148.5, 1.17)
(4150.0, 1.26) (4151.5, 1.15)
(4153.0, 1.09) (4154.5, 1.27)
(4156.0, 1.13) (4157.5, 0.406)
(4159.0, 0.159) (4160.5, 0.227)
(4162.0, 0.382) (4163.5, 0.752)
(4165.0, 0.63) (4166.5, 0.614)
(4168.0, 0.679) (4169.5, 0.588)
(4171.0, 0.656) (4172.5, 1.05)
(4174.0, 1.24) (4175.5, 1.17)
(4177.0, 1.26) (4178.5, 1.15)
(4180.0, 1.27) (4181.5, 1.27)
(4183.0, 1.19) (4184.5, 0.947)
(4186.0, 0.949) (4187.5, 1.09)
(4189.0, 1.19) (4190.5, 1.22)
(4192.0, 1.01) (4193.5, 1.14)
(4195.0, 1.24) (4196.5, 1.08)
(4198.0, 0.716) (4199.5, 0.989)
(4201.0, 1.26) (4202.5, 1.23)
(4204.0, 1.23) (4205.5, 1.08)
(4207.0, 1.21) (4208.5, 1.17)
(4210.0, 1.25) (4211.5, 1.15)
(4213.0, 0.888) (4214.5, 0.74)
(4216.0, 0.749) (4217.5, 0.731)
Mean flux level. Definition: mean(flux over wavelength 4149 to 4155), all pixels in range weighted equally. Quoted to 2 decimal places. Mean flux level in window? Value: 1.19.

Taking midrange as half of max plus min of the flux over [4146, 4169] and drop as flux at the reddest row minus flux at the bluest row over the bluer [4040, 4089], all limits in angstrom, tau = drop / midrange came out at 0.2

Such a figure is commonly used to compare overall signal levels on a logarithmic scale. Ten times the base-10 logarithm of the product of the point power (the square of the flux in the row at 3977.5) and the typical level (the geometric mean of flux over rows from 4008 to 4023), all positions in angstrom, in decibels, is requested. -1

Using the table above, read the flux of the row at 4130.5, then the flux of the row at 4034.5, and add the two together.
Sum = 2.03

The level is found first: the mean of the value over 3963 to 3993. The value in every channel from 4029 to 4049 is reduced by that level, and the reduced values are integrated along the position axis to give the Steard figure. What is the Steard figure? -2.7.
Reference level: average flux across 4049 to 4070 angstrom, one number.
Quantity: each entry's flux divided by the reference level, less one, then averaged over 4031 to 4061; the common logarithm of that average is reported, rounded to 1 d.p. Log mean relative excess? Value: -0.3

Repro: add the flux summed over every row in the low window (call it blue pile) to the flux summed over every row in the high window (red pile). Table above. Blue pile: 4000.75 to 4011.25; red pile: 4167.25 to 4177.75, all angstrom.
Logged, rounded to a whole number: 14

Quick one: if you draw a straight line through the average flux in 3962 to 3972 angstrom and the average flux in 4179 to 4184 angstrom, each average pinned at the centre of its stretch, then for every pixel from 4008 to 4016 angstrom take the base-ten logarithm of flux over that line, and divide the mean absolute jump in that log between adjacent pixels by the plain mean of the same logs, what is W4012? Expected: -0.7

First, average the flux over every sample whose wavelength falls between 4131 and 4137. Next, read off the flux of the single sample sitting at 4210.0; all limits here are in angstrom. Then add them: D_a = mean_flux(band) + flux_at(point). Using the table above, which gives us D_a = 2.54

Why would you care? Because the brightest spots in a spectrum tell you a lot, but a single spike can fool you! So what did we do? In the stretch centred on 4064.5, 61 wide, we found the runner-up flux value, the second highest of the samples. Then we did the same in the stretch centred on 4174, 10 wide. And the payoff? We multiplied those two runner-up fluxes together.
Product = 2.1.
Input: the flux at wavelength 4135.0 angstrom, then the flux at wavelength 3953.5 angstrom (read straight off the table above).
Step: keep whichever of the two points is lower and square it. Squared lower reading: 2.4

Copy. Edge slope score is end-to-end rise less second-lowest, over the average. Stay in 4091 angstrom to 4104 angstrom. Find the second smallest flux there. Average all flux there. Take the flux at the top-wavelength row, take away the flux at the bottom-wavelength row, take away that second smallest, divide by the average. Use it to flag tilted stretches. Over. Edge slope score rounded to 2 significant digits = -0.50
